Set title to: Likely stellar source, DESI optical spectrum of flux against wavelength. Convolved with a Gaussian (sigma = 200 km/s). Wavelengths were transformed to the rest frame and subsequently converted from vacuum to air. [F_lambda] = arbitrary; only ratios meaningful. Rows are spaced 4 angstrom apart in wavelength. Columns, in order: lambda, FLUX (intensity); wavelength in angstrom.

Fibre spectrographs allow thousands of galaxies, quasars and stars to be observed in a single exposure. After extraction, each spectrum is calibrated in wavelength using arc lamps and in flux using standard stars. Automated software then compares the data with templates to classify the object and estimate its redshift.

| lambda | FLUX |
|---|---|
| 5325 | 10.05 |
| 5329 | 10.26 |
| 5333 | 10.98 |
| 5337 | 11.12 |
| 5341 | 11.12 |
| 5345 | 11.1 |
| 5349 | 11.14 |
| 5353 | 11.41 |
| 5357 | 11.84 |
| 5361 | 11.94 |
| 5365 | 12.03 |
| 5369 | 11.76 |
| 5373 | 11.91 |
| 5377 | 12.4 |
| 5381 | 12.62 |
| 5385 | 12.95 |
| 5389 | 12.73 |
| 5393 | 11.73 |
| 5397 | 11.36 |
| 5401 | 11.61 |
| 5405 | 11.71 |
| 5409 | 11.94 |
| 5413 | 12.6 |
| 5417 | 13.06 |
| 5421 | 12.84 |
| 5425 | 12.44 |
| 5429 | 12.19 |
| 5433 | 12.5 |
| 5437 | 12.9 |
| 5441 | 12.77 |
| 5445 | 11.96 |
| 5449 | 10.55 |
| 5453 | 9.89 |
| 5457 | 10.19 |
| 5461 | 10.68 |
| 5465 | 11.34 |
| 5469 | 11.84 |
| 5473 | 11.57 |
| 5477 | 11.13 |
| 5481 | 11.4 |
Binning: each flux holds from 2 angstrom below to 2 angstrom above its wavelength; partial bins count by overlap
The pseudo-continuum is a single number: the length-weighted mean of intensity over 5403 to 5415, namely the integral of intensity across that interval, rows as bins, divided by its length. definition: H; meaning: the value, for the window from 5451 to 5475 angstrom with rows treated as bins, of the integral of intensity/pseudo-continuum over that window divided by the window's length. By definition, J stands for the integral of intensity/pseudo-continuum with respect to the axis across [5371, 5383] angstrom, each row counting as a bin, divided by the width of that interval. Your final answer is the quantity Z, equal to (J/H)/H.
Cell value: 1.25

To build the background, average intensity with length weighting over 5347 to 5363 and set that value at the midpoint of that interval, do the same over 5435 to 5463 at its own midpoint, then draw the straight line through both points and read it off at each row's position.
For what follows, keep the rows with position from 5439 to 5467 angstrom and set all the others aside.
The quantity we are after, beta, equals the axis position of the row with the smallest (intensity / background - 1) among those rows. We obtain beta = 5453 angstrom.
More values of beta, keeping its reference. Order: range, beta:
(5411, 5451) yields 5449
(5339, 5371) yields 5345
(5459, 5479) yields 5461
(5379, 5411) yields 5397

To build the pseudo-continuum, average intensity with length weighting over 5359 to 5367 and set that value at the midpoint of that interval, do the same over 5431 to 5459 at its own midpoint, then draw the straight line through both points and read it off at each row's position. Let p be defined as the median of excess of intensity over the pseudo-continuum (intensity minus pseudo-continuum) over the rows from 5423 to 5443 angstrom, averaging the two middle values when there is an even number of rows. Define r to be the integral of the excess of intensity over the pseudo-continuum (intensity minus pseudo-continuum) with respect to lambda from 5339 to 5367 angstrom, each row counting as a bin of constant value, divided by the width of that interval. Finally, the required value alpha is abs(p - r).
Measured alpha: 1.4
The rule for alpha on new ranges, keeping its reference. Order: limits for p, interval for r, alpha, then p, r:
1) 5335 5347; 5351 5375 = 0.8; -1.0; -0.2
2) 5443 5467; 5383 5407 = 1.1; -0.9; 0.2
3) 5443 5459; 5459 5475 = 1.1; -1.1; -0.1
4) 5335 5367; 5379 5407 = 1.1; -0.8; 0.3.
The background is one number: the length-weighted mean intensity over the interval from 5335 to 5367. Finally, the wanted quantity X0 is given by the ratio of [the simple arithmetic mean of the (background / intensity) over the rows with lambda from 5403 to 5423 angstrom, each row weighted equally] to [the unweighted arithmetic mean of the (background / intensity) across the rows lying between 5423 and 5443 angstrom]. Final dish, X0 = 1.012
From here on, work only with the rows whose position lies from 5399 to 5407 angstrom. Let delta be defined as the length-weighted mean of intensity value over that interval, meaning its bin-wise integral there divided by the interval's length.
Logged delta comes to 11.7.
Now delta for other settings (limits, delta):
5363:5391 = 12.3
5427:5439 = 12.5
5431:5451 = 12.1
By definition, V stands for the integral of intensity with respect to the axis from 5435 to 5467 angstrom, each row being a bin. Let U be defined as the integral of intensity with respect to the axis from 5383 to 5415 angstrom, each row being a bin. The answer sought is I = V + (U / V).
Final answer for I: 362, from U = 387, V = 361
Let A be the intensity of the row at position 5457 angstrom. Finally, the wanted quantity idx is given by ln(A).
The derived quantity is 2.32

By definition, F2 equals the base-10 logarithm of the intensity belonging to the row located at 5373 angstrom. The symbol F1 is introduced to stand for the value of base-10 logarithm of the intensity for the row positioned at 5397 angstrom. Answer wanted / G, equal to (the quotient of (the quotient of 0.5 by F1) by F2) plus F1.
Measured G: 1.496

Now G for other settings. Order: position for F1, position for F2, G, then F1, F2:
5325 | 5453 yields 1.503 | 1.002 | 1.00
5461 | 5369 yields 1.483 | 1.029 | 1.07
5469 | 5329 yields 1.534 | 1.073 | 1.01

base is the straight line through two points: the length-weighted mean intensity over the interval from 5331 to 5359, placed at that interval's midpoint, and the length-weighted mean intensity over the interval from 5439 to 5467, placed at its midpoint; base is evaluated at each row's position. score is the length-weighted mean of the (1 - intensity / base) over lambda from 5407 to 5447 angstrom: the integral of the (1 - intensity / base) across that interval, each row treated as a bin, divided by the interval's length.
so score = -0.13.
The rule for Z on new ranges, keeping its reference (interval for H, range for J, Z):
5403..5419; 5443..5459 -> 0.85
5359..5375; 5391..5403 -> 0.99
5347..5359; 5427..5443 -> 1.16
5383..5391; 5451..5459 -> 0.74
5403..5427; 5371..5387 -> 0.97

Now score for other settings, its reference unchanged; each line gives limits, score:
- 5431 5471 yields -0.04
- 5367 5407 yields -0.08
